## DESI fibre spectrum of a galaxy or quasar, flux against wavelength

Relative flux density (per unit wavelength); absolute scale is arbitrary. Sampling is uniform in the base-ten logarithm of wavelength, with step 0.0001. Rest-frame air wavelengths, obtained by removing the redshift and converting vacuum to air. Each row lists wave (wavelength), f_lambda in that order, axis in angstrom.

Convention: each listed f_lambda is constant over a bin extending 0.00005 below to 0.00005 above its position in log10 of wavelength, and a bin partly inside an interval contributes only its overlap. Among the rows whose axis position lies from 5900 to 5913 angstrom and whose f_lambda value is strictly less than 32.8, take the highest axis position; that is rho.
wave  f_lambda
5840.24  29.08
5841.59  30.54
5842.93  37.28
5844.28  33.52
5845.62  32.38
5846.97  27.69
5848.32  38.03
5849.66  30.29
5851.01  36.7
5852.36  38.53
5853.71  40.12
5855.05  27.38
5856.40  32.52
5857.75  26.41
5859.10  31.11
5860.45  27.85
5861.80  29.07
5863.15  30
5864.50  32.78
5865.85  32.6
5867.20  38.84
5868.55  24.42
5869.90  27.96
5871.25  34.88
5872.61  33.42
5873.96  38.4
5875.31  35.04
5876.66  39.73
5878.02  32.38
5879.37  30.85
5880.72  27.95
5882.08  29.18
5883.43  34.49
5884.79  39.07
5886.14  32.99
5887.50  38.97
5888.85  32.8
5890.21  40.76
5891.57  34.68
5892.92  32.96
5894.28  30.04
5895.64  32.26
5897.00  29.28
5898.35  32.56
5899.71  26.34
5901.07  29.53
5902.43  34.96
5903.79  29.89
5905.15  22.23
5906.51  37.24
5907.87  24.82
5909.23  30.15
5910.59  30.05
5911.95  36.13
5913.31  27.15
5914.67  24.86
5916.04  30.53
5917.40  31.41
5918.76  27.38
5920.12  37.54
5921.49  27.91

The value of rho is 5910.59 angstrom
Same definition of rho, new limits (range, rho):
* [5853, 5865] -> 5864.50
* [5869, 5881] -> 5880.72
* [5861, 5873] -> 5869.90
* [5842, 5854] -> 5849.66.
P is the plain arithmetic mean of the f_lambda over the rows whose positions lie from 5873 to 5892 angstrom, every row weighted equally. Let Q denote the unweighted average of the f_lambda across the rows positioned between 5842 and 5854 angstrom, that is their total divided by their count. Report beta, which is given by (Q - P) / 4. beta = 0.0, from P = 34.8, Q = 34.9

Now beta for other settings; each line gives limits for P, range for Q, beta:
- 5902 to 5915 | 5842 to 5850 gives 0.9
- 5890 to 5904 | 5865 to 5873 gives 0.0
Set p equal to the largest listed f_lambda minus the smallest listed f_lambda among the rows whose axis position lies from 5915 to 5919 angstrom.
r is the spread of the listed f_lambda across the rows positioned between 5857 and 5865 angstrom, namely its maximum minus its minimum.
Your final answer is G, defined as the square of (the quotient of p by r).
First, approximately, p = 4.0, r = 6.4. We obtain 0.4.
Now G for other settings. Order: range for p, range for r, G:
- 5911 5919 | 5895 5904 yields 1.7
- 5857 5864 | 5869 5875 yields 0.2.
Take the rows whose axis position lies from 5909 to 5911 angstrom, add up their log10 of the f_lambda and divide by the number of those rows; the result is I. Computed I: 1.48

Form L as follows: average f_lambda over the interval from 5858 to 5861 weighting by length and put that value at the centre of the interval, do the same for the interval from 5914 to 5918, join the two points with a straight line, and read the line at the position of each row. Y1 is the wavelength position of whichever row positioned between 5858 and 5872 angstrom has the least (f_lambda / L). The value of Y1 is 5868.55 angstrom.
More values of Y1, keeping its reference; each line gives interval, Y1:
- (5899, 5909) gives 5905.15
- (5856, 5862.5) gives 5857.75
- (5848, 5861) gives 5857.75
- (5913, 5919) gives 5914.67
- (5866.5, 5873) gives 5868.55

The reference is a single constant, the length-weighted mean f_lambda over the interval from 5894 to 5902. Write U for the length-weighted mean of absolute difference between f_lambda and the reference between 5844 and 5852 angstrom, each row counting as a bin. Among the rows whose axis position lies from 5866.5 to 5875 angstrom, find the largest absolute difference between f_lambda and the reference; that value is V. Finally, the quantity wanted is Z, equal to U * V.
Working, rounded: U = 3.97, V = 8.7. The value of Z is 35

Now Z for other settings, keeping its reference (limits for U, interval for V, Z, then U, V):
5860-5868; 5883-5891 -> 31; 2.95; 10.6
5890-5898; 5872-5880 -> 29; 3.05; 9.6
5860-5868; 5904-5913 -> 23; 2.95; 7.9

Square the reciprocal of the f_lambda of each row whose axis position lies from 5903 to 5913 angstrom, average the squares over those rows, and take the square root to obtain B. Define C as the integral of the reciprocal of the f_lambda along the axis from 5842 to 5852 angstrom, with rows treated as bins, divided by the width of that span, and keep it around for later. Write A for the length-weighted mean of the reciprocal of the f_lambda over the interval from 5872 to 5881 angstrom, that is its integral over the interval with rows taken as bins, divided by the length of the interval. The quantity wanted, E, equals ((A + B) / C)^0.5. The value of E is 1.47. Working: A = 0.0296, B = 0.0348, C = 0.030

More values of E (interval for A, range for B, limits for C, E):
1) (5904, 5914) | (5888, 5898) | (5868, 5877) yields 1.46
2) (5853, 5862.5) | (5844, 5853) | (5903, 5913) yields 1.36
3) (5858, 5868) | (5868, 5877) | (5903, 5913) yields 1.36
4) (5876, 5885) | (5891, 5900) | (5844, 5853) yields 1.45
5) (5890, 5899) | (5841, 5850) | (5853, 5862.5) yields 1.36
